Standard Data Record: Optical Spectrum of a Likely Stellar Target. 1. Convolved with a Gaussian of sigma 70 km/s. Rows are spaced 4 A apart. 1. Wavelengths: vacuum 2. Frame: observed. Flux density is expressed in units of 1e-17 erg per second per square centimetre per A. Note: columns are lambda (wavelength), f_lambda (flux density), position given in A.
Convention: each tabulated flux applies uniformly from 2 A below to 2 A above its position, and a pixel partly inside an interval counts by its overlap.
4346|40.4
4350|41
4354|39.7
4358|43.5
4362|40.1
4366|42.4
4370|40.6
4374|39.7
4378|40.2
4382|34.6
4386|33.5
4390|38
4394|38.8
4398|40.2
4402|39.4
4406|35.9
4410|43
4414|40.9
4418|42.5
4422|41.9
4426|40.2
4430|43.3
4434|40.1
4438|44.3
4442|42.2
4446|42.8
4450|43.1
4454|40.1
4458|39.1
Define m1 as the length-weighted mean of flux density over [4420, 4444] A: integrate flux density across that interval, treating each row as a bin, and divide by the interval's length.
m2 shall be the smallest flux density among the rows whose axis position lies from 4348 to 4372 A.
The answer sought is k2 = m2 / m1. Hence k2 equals 0.95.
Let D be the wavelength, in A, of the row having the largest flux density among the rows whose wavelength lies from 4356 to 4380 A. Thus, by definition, 4358 A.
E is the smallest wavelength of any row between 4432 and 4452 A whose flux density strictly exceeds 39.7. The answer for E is 4434 A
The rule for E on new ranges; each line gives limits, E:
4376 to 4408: 4378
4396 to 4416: 4398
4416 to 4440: 4418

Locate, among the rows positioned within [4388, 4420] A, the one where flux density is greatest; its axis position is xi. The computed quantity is 4410 A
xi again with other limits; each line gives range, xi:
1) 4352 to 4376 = 4358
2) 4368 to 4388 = 4370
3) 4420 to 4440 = 4438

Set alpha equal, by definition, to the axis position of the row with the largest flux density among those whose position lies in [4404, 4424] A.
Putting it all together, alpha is 4410 A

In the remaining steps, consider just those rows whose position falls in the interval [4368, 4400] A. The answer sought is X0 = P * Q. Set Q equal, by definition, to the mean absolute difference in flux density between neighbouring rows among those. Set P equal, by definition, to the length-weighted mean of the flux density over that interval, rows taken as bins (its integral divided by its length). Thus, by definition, 81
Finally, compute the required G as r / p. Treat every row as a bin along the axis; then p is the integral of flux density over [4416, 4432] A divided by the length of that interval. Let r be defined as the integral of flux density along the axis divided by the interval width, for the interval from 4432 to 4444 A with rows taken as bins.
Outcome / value 1.01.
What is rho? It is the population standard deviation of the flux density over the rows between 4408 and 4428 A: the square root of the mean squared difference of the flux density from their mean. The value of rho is 1.0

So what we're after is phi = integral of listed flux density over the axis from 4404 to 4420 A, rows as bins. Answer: 649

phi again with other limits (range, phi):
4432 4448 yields 678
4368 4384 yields 620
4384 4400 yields 602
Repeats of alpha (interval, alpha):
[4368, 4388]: 4370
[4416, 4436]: 4430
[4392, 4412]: 4410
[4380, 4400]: 4398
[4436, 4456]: 4438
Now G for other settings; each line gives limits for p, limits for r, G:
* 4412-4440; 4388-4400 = 0.93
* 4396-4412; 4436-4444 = 1.09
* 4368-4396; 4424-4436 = 1.09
